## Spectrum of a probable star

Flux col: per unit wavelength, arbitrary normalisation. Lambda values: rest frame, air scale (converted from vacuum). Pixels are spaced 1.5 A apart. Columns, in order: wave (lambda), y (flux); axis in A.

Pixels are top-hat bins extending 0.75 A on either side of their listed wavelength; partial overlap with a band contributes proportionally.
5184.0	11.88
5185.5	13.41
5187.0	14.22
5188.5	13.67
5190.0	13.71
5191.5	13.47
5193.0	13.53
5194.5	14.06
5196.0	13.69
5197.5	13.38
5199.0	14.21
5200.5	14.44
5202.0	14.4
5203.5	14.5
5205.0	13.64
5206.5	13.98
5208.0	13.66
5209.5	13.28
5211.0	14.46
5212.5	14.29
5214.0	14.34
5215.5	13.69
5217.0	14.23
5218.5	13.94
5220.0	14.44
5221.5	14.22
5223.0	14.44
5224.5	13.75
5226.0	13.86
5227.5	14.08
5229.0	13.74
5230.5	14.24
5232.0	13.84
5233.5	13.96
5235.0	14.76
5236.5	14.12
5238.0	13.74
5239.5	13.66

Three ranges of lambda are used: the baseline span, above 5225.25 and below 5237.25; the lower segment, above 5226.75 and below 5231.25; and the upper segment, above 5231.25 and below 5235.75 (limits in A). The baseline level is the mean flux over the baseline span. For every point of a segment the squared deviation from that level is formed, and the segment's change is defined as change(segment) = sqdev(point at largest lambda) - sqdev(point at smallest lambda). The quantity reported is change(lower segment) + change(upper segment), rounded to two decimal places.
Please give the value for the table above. 0.44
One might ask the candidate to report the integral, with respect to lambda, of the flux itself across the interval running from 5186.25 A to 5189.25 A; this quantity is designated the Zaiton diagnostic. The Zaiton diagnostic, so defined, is 42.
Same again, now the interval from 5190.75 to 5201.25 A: 145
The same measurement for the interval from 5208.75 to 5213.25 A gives 63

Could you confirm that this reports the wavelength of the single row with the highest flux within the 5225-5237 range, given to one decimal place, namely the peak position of 5235.0 A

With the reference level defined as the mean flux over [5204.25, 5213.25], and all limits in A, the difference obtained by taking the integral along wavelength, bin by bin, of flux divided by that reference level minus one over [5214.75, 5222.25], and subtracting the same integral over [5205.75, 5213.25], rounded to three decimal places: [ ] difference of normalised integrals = 0.092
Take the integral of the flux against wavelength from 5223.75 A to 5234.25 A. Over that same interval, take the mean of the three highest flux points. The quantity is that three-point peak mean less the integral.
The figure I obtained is -132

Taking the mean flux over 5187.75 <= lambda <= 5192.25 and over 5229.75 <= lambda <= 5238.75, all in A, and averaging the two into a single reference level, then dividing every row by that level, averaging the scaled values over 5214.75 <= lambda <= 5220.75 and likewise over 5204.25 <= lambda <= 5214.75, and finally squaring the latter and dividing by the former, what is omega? 1.00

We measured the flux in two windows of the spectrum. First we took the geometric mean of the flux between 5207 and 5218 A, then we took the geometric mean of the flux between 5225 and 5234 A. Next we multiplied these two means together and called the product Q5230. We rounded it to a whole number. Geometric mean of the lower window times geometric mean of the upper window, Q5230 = 195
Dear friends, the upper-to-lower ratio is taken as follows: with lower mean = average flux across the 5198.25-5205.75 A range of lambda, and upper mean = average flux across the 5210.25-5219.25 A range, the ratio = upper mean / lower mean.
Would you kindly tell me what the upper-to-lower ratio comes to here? 0.994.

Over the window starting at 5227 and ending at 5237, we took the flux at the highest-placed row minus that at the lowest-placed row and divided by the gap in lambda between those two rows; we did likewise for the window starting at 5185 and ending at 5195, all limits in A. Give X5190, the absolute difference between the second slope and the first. 0.068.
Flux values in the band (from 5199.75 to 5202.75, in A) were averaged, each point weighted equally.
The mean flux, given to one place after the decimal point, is 14.4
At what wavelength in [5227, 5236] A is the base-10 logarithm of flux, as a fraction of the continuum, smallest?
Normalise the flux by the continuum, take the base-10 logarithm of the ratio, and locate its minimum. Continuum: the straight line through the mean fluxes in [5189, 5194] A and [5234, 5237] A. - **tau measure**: 5229.0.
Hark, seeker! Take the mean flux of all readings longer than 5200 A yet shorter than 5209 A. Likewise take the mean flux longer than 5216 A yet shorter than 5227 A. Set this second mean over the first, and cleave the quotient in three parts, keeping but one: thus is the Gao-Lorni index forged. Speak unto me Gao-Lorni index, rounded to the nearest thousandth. 0.334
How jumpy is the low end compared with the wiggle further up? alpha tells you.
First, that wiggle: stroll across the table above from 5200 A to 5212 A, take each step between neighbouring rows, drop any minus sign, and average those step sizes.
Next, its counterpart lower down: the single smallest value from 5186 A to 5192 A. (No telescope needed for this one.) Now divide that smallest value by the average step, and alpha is 29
